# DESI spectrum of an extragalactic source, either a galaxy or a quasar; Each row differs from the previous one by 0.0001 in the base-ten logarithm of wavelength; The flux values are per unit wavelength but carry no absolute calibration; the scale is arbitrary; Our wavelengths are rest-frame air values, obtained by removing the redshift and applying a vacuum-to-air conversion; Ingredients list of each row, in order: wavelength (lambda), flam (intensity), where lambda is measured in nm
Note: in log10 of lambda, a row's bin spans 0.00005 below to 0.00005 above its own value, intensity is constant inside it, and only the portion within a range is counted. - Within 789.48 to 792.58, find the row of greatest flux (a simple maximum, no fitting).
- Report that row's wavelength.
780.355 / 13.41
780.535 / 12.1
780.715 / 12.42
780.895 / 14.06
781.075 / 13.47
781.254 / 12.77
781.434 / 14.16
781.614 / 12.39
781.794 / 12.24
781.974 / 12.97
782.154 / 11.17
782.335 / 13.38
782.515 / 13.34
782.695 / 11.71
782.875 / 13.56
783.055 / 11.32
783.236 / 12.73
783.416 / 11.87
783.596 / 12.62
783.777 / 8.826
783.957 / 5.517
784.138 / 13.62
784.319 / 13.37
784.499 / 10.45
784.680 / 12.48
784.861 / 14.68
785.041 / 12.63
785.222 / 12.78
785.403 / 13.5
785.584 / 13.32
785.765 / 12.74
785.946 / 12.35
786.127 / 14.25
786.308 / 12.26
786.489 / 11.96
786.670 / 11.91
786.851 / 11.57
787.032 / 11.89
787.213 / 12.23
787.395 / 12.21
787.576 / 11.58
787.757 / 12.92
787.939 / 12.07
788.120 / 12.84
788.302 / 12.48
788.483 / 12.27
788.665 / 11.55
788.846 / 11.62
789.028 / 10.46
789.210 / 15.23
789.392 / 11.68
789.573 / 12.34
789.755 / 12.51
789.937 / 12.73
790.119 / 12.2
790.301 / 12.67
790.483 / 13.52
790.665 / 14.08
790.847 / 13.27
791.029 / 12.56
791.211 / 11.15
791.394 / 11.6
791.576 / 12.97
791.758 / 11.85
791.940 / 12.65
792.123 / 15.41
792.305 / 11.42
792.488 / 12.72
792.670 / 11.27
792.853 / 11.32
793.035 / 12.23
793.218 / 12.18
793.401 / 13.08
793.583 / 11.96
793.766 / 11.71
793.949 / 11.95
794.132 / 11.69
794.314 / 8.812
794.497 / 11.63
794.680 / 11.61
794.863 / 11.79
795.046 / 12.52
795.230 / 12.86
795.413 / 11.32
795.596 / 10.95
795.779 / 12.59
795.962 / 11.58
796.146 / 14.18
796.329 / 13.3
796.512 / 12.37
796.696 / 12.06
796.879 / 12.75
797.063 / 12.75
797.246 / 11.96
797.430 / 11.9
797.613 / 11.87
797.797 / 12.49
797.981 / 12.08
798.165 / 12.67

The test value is 792.123 nm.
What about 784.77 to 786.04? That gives 784.861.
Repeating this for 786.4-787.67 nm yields 787.213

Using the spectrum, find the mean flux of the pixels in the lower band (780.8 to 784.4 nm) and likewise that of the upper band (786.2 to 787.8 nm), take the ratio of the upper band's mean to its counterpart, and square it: 0.97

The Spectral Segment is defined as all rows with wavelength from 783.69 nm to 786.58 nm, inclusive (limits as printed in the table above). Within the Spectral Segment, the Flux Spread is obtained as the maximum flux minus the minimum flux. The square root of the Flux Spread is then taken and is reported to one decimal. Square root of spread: 3.0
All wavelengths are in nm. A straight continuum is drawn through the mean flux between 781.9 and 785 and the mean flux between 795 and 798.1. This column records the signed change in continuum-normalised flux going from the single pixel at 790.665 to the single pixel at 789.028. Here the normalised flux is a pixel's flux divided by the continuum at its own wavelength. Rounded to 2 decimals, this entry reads -0.29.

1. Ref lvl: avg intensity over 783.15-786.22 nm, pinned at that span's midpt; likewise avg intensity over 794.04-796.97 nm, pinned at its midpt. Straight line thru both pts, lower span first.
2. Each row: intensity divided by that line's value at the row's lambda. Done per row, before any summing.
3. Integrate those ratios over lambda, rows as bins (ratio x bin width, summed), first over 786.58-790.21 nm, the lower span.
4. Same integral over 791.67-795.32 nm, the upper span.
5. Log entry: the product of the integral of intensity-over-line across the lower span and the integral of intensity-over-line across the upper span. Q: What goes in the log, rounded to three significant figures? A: 13.3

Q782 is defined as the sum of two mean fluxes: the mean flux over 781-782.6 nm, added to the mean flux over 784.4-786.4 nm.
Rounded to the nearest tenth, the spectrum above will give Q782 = 25.7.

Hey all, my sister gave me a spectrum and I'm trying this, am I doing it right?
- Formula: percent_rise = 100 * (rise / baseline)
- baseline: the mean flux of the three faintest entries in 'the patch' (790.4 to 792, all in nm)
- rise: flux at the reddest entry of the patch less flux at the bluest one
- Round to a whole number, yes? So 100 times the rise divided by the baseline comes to -8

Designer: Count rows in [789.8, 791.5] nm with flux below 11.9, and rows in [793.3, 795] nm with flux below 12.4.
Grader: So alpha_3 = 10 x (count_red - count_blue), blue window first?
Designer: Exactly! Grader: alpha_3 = 60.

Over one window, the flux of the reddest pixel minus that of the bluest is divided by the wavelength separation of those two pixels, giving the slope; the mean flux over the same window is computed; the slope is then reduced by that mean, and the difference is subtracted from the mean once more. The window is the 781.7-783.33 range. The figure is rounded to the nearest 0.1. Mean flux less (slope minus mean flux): 24.6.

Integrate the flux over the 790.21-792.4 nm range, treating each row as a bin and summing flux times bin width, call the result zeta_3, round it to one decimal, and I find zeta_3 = 27.9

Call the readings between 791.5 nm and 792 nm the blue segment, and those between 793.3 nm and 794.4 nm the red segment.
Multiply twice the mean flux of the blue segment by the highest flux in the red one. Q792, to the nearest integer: 327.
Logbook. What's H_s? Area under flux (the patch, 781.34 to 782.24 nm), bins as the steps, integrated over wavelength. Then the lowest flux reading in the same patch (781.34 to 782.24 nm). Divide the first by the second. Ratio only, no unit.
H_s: 1.01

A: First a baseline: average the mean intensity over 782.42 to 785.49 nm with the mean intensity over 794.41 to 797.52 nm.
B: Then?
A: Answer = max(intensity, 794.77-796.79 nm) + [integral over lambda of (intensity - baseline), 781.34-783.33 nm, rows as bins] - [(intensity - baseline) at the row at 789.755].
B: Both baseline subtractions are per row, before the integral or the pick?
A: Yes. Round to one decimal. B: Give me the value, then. 14.8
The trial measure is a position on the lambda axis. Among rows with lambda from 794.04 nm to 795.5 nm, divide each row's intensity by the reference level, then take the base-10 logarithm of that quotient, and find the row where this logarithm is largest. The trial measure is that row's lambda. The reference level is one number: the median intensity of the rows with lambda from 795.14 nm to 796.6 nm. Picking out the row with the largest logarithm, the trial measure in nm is 795.230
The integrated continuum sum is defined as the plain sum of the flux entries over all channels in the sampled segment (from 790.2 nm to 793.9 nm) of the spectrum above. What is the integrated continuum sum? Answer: 250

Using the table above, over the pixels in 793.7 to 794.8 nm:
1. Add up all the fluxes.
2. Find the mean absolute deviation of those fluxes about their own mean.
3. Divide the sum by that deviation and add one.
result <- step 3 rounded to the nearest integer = 84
